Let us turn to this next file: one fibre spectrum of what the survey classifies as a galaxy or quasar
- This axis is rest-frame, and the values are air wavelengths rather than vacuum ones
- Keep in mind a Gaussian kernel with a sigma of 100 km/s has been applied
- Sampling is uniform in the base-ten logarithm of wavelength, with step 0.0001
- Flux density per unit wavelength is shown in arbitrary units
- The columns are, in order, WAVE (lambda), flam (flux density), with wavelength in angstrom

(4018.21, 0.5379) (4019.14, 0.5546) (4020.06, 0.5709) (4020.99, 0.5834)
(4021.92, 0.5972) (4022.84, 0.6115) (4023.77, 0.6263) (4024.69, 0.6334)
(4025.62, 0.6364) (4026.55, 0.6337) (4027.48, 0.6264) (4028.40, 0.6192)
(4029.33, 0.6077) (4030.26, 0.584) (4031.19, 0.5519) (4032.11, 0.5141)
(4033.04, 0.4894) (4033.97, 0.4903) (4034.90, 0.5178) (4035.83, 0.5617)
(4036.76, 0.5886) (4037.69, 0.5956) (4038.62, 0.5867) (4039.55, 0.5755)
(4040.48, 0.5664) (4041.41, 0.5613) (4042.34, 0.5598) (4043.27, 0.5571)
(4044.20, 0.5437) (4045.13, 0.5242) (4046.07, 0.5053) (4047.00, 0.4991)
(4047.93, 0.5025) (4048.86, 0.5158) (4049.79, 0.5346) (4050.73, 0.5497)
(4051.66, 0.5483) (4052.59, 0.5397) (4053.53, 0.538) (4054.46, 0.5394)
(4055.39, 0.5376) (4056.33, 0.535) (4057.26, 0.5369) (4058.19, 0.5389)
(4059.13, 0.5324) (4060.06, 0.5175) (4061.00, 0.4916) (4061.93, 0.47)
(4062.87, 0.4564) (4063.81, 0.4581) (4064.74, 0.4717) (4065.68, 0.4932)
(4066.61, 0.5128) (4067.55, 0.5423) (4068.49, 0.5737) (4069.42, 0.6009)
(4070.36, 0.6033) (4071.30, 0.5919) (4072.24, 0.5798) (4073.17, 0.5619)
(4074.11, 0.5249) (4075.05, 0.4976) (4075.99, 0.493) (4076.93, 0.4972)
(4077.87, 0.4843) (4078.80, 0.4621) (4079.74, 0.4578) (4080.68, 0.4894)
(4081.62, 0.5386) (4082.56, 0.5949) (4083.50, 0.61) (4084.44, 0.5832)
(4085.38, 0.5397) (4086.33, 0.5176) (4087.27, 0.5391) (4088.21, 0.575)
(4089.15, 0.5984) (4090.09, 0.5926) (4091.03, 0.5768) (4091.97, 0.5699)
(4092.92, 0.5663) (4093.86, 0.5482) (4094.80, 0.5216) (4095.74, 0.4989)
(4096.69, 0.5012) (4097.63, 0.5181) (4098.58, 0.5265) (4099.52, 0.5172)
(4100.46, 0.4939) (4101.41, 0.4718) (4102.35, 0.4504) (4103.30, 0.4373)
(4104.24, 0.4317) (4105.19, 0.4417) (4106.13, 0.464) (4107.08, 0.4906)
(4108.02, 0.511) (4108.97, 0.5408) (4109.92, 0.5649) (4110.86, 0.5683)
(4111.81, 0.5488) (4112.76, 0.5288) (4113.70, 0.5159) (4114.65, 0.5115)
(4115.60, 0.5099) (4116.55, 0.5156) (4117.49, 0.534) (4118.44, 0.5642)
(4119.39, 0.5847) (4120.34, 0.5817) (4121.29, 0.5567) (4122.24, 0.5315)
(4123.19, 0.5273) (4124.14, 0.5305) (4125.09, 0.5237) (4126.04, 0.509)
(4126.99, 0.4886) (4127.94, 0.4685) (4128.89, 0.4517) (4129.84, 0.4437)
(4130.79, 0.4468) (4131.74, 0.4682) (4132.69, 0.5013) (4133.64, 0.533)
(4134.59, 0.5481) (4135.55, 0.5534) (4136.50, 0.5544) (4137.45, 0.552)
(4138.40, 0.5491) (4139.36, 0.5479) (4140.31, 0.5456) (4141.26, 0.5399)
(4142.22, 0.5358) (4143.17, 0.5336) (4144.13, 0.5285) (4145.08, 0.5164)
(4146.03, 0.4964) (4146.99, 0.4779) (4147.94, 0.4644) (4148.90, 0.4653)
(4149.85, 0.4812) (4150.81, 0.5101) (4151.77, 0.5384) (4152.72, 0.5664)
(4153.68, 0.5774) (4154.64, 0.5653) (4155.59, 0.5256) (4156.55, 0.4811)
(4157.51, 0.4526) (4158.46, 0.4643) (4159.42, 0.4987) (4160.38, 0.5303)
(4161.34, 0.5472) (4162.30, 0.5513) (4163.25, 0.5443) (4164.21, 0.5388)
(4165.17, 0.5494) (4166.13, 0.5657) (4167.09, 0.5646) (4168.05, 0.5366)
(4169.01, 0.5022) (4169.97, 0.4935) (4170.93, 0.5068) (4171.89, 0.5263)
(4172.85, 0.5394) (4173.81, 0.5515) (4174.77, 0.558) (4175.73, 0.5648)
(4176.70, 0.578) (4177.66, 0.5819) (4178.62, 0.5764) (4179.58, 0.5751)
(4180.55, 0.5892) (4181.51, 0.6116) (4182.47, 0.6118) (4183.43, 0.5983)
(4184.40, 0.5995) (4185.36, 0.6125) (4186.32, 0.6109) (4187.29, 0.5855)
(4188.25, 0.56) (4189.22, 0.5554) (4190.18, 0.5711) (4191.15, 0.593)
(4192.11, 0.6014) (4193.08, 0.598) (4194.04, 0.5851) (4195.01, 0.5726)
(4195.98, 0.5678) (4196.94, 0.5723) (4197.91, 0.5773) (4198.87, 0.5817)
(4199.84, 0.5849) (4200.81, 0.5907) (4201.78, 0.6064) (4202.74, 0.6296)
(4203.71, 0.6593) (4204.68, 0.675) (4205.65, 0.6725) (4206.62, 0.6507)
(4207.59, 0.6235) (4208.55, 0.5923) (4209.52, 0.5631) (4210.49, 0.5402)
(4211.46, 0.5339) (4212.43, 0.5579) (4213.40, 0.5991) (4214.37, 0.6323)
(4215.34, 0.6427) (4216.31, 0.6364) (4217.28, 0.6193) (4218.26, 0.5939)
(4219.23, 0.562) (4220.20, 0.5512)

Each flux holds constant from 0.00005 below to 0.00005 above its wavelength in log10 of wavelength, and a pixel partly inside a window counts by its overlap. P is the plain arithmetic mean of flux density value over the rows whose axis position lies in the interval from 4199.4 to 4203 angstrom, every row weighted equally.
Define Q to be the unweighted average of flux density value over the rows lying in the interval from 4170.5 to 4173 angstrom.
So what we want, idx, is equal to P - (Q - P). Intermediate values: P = 0.603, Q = 0.52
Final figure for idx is 0.68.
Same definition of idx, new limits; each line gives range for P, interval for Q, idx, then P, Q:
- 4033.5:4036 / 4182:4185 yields 0.44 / 0.523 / 0.60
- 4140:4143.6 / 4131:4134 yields 0.58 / 0.539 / 0.50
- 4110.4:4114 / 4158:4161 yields 0.58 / 0.540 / 0.50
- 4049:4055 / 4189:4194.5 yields 0.50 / 0.542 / 0.58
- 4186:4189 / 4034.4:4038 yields 0.61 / 0.585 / 0.57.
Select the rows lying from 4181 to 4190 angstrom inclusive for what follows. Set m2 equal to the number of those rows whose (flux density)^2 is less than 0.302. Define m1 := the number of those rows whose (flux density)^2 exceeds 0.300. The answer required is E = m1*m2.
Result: 0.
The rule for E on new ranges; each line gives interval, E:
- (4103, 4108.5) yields 0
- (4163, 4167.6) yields 9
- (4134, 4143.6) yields 42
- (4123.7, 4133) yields 0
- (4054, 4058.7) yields 0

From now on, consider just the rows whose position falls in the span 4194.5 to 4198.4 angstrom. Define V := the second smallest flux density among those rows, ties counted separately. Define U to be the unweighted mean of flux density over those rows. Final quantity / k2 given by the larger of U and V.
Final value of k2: 0.57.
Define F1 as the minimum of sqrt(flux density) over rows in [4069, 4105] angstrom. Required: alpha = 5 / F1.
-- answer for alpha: 7.6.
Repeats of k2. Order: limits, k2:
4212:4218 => 0.61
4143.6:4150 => 0.49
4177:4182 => 0.59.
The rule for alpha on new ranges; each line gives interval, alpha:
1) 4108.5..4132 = 7.5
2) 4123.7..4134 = 7.5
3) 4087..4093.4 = 6.8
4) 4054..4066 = 7.4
